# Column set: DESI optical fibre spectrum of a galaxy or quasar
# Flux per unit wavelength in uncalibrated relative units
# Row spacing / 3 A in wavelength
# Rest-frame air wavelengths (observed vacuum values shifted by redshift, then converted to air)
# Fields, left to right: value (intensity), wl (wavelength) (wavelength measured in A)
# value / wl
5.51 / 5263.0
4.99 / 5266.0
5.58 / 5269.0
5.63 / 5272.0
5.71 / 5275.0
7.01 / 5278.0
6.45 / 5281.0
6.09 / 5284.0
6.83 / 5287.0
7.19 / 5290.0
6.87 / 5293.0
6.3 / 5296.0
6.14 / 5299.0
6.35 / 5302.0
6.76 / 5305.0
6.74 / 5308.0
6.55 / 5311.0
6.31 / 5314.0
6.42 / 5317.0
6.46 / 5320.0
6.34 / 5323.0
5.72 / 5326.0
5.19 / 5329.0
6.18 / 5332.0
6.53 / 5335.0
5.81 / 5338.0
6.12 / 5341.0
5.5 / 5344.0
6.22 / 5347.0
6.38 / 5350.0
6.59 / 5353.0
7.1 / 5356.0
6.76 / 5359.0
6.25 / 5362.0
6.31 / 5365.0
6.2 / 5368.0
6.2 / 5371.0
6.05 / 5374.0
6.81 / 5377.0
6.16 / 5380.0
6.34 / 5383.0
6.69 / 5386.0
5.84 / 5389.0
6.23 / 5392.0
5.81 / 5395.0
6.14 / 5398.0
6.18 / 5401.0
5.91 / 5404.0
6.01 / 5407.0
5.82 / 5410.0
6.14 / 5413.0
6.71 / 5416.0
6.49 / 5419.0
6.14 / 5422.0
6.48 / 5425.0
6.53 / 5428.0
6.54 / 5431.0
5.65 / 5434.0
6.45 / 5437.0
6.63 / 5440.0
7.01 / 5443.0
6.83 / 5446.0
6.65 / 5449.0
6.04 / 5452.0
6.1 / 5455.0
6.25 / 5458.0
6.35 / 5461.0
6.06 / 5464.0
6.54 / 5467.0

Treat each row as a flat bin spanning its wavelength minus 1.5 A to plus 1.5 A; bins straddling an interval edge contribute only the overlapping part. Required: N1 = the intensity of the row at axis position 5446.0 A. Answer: 6.83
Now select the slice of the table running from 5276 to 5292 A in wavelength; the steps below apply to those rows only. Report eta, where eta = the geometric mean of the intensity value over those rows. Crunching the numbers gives 6.70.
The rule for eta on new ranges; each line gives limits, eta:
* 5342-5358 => 6.34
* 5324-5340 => 5.87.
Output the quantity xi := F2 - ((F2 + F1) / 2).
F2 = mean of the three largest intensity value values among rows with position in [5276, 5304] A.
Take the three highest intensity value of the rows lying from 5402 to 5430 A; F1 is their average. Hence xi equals 0.22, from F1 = 6.58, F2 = 7.0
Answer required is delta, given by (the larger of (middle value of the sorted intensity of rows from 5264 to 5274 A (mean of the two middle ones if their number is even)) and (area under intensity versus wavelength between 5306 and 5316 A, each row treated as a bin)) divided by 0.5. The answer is 131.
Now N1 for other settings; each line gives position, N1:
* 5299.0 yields 6.14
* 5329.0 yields 5.19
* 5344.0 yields 5.5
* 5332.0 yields 6.18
